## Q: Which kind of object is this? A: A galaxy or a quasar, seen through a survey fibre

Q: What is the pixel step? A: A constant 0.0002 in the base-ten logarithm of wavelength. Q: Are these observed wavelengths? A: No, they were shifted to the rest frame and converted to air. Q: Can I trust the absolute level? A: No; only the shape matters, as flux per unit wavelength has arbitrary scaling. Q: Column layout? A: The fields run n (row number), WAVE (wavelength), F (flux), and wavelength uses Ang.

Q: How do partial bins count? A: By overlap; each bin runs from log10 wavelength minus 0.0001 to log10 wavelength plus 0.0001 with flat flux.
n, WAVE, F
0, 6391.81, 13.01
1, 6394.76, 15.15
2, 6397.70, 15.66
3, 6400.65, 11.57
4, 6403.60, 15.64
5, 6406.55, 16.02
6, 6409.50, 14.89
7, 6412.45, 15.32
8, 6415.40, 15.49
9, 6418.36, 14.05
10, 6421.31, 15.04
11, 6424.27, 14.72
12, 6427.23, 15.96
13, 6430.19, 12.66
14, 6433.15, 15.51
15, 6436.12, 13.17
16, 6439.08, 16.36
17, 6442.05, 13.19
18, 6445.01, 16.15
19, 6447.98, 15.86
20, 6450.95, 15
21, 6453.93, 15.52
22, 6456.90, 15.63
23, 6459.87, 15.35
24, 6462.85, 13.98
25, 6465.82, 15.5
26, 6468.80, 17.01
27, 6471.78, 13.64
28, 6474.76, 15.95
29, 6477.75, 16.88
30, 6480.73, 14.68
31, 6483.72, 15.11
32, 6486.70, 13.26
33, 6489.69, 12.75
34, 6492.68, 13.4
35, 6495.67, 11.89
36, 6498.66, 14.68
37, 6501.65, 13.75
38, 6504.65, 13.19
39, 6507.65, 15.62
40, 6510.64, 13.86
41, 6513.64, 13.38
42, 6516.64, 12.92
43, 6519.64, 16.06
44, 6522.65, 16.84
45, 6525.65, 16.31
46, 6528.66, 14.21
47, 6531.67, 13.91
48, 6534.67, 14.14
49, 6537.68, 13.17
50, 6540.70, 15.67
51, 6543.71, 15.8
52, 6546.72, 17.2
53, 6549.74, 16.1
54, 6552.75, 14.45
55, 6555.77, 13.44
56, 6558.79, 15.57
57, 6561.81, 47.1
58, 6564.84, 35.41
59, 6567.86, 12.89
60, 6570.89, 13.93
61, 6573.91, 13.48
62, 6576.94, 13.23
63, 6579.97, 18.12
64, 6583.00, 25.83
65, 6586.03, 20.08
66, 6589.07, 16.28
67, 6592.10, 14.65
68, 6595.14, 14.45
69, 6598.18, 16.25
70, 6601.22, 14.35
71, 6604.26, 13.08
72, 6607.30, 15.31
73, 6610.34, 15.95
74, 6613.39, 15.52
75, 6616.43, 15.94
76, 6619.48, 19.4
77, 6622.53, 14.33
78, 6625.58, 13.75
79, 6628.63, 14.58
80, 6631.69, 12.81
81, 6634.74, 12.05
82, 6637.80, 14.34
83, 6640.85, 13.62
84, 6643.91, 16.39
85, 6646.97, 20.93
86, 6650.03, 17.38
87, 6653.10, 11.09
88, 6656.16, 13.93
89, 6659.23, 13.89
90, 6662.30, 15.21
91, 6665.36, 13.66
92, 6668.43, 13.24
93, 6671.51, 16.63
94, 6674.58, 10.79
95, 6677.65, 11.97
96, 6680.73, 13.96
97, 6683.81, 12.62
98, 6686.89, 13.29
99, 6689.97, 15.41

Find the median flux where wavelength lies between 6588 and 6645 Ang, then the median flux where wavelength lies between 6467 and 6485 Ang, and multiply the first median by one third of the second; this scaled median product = 75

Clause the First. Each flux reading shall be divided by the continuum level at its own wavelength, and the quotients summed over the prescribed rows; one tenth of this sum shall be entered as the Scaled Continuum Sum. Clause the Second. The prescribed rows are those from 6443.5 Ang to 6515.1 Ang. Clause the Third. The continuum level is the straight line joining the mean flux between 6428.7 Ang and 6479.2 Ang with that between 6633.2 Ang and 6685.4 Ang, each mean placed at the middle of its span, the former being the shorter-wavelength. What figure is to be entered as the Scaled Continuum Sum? 2.34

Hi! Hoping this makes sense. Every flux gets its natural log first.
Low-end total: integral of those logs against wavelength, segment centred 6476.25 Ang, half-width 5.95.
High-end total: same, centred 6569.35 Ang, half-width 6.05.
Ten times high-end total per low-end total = 10.6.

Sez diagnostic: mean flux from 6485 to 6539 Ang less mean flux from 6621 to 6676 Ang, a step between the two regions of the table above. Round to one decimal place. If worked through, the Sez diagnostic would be -0.3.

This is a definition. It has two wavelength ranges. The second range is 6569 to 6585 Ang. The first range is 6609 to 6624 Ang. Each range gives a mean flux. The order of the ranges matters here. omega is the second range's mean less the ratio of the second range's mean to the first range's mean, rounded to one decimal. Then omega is 15.9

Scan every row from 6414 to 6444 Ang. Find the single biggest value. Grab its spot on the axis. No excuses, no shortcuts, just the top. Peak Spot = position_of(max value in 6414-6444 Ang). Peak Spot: 6439.08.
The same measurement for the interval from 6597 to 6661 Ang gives 6646.97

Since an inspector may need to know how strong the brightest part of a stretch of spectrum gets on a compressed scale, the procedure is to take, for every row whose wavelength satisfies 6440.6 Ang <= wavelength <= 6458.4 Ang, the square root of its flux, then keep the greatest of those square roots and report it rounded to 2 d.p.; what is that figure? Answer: 4.02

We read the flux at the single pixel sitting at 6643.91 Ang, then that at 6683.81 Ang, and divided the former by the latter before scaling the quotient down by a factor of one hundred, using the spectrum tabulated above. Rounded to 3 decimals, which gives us 0.013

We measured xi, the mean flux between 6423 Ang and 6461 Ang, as 15.0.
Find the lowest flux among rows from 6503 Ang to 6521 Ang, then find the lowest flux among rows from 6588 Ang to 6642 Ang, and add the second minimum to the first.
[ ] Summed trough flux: 25.0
